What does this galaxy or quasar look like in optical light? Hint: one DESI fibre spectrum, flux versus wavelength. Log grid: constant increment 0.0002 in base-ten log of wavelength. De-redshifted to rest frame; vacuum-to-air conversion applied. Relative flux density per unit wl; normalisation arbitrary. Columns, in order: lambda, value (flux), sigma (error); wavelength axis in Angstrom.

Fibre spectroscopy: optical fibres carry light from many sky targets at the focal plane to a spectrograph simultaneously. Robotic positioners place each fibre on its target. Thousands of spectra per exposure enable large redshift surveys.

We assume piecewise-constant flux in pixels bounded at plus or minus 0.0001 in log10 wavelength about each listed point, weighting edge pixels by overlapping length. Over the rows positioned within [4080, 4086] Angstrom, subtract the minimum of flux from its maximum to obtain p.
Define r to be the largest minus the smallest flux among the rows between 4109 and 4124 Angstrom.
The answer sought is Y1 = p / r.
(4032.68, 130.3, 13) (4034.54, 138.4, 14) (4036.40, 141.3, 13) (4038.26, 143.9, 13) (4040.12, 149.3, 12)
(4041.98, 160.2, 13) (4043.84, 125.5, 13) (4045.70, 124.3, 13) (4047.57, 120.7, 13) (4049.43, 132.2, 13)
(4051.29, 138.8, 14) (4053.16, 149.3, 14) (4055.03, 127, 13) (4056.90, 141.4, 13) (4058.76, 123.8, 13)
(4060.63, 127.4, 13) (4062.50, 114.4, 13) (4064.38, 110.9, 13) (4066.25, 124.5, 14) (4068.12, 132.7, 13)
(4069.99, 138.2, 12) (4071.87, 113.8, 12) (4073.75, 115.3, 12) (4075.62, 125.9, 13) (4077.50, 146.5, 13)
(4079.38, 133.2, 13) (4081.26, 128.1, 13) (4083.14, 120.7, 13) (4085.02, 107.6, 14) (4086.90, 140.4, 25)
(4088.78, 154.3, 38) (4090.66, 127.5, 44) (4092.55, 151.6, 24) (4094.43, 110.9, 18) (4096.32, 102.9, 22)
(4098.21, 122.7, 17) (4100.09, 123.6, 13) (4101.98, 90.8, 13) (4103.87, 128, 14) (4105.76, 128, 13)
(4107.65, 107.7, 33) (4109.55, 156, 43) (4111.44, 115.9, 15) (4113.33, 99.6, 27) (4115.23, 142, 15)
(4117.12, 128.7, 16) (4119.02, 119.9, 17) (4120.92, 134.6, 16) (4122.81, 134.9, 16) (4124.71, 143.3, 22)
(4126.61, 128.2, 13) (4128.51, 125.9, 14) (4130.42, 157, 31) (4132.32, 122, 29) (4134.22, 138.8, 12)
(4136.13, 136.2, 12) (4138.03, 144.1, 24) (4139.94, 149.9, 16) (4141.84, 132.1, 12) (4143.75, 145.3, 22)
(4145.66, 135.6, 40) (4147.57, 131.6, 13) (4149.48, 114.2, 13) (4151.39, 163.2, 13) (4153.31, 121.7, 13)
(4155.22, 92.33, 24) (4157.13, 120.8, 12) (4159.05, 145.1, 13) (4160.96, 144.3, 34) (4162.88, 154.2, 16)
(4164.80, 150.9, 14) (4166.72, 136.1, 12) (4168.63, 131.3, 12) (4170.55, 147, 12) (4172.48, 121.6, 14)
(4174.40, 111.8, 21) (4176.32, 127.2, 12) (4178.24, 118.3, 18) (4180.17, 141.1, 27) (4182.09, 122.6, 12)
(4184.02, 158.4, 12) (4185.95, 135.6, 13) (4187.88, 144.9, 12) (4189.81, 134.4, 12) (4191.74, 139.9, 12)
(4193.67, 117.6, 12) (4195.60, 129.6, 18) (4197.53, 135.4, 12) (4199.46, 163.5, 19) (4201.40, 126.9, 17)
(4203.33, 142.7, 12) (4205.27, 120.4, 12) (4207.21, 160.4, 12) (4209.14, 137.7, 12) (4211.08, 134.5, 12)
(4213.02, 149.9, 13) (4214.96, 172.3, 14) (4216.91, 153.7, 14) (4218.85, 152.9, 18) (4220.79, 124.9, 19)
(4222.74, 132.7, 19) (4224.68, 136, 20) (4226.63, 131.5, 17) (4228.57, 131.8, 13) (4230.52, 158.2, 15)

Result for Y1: 0.36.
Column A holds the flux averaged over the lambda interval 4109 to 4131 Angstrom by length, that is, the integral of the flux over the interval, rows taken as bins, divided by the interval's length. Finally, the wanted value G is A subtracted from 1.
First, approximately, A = 131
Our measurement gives -130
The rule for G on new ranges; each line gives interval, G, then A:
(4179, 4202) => -136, 137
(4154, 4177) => -131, 132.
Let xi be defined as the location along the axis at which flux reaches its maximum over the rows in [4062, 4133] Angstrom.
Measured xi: 4130.42 Angstrom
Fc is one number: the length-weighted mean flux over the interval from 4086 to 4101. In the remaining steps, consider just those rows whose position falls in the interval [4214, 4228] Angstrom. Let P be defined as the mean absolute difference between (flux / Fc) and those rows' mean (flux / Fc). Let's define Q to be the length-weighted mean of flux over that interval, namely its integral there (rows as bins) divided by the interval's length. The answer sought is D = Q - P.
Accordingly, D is 143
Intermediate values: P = 0.107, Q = 143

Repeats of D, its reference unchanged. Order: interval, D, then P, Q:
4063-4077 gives 123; 0.064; 123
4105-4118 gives 125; 0.117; 125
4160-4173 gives 141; 0.074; 141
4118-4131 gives 134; 0.068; 134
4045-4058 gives 133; 0.065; 133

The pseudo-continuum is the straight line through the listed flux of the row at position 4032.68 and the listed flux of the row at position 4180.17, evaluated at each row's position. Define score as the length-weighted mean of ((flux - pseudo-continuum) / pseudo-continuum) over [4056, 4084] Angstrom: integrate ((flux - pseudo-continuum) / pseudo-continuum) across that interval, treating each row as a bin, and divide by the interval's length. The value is -0.05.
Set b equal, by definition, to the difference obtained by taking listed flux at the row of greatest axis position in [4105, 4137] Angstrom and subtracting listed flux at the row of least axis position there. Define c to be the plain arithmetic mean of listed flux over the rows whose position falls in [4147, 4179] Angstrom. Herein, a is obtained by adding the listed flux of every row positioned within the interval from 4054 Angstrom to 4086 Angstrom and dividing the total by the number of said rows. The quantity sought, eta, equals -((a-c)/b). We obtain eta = 0.7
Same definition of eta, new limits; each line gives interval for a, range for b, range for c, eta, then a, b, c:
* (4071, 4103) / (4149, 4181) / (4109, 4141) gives 0.4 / 124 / 27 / 134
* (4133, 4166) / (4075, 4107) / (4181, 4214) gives 1.0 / 136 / 2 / 138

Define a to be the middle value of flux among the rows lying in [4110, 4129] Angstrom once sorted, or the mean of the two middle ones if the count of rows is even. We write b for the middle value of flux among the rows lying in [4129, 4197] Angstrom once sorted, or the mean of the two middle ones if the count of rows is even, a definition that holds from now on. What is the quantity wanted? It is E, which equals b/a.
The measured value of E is 1.06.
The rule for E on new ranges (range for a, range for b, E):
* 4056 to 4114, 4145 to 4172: 1.09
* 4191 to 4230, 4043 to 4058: 0.96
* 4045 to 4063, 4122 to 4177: 1.07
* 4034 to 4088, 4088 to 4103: 0.96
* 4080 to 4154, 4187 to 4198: 1.05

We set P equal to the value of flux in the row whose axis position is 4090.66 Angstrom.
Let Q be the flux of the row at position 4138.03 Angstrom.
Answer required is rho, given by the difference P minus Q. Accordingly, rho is -17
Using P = 127.5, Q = 144.1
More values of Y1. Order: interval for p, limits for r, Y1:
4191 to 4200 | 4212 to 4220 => 2.05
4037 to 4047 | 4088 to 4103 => 0.57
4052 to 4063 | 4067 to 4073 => 1.43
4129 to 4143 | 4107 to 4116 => 0.62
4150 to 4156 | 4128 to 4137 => 2.02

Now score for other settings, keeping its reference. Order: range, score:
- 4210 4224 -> 0.01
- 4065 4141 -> -0.05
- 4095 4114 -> -0.13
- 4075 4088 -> -0.03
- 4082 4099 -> -0.06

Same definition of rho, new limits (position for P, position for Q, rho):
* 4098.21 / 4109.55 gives -33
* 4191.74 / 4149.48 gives 26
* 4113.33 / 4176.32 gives -28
